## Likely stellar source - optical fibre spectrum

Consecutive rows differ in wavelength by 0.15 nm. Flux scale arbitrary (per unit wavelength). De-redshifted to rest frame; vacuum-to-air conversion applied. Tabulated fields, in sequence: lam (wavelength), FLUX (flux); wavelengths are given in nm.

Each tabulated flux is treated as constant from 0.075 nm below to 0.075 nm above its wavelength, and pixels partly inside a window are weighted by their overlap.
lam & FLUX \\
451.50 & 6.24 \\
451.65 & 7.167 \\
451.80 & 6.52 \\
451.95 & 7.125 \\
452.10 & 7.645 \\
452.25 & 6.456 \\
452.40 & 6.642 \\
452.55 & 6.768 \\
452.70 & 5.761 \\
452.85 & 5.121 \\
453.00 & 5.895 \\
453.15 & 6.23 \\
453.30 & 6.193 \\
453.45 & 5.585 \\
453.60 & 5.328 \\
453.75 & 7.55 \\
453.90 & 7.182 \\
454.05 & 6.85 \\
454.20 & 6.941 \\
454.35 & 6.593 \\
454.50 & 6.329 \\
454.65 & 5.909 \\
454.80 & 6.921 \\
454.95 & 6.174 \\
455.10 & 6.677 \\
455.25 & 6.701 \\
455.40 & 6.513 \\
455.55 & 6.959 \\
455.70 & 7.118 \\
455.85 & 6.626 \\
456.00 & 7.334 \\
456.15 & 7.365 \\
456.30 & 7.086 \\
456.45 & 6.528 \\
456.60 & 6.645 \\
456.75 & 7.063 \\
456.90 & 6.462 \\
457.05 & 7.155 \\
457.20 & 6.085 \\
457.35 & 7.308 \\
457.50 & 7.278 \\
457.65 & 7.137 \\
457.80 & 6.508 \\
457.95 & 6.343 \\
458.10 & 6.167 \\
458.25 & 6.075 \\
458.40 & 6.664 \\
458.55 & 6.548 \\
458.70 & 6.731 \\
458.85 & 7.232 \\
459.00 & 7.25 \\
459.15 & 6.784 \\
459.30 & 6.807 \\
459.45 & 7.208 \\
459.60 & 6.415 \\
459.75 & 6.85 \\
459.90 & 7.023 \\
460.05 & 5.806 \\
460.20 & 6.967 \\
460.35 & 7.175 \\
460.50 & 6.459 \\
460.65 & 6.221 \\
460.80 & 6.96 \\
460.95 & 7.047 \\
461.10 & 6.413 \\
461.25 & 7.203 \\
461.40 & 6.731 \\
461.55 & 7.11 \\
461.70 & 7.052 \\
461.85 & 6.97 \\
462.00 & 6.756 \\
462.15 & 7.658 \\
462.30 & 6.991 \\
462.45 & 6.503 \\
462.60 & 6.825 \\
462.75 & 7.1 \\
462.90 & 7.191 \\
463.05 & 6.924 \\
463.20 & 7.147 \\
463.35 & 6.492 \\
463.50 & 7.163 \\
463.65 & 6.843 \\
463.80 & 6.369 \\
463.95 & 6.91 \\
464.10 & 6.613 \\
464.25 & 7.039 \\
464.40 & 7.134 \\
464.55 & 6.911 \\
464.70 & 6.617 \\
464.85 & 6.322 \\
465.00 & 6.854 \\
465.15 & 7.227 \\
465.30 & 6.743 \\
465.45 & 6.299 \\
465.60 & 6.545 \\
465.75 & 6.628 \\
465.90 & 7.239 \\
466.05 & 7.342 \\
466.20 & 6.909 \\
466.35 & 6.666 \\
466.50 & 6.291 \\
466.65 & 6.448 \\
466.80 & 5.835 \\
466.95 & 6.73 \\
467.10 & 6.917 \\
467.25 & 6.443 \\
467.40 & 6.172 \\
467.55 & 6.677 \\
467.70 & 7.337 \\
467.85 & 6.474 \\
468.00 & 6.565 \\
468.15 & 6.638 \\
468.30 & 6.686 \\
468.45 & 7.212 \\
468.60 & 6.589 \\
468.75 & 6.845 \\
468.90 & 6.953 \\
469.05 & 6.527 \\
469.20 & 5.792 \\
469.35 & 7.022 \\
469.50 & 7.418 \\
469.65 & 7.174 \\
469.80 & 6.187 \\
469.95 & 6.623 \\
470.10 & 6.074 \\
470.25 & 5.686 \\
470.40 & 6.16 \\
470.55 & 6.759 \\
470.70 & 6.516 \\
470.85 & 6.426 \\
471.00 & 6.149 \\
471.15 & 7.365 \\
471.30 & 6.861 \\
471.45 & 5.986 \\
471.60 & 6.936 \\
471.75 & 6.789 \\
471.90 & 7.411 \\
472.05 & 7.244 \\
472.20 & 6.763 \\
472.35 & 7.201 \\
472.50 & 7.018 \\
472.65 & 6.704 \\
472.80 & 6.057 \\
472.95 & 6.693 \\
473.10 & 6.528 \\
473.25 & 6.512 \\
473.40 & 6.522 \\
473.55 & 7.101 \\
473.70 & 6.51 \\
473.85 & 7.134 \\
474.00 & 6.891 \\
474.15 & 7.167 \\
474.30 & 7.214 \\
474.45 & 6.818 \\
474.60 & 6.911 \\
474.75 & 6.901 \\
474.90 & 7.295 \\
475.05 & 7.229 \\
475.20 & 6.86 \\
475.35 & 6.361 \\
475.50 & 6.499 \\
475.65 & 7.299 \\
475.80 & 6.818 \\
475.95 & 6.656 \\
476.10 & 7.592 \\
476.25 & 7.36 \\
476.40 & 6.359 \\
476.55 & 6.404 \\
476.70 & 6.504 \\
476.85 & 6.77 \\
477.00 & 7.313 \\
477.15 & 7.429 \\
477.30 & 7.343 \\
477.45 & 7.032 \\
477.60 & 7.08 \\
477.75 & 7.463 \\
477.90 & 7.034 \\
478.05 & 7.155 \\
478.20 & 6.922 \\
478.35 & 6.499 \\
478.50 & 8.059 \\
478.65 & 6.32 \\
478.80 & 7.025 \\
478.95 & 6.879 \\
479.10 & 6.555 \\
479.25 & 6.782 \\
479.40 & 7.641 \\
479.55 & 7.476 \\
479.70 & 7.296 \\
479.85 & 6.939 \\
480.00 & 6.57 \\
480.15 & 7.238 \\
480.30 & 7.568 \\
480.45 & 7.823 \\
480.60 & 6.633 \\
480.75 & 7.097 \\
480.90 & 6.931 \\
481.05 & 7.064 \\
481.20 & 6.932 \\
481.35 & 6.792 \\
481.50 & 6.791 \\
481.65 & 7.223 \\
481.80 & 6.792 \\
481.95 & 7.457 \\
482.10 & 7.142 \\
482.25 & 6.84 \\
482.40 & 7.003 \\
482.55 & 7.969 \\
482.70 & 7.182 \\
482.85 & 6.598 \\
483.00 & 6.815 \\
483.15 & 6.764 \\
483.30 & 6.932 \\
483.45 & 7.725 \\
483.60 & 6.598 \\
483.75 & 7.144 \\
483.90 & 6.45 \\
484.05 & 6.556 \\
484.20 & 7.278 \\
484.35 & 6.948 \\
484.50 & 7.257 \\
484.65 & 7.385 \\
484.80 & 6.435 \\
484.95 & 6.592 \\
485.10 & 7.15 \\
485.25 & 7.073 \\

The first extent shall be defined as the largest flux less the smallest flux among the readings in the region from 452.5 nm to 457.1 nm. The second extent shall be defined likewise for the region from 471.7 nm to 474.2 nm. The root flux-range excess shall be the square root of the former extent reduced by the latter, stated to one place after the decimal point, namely 1.0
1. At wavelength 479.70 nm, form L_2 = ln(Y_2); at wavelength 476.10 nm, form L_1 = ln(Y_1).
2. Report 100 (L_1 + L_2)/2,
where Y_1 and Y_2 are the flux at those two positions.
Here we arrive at 201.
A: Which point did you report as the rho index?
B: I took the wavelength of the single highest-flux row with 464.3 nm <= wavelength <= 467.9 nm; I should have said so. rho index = 466.05 nm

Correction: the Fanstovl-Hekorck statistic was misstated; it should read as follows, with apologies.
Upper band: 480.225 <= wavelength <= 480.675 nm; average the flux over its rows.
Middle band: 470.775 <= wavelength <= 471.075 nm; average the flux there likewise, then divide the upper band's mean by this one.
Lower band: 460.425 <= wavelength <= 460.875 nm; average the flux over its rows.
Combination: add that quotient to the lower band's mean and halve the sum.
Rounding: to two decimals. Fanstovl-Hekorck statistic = 3.86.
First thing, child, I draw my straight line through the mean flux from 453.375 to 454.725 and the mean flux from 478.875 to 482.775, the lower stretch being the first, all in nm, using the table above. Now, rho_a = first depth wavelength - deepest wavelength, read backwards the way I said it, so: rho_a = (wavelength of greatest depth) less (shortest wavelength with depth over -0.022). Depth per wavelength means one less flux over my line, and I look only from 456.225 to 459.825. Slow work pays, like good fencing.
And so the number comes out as 1.80 nm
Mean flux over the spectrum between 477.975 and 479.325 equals 6.91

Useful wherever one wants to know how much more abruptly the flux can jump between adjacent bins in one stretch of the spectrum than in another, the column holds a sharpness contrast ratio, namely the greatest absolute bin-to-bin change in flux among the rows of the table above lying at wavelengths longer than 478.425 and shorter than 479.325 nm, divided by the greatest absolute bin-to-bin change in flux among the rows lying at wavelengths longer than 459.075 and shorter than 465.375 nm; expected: 1.43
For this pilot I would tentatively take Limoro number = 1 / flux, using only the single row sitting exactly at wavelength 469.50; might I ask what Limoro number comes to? 0.135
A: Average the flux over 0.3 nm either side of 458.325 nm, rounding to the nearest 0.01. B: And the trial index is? 6.36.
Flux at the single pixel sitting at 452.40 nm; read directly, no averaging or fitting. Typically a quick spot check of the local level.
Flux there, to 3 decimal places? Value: 6.642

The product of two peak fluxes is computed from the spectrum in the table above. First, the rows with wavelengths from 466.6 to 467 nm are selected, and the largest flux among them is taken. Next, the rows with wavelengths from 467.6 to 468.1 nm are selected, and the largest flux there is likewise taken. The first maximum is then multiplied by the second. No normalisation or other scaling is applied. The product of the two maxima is 49.4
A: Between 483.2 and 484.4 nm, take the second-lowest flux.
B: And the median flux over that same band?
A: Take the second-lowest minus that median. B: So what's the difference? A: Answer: -0.384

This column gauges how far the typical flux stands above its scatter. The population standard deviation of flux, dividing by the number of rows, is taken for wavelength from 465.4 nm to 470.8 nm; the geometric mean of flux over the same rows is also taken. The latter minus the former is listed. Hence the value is 6.2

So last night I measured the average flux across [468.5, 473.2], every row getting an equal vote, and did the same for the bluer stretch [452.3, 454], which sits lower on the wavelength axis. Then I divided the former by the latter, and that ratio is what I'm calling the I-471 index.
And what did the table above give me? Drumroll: 1.07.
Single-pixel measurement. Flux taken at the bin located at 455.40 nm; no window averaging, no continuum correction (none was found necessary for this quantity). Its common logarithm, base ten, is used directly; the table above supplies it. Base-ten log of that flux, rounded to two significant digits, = 0.81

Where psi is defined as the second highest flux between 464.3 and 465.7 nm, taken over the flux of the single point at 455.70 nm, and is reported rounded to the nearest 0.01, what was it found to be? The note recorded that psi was 1.00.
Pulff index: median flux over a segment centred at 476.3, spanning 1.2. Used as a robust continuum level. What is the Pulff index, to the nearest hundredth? 6.71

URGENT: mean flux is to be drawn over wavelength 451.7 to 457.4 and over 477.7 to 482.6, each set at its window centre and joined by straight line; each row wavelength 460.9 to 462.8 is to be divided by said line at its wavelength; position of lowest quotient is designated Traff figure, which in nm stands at 461.10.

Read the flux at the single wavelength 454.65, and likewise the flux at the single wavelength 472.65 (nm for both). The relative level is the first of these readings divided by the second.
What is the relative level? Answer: 0.88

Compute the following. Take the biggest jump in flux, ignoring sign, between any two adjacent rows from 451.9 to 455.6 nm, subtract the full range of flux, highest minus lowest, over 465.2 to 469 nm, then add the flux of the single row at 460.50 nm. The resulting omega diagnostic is 7.2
